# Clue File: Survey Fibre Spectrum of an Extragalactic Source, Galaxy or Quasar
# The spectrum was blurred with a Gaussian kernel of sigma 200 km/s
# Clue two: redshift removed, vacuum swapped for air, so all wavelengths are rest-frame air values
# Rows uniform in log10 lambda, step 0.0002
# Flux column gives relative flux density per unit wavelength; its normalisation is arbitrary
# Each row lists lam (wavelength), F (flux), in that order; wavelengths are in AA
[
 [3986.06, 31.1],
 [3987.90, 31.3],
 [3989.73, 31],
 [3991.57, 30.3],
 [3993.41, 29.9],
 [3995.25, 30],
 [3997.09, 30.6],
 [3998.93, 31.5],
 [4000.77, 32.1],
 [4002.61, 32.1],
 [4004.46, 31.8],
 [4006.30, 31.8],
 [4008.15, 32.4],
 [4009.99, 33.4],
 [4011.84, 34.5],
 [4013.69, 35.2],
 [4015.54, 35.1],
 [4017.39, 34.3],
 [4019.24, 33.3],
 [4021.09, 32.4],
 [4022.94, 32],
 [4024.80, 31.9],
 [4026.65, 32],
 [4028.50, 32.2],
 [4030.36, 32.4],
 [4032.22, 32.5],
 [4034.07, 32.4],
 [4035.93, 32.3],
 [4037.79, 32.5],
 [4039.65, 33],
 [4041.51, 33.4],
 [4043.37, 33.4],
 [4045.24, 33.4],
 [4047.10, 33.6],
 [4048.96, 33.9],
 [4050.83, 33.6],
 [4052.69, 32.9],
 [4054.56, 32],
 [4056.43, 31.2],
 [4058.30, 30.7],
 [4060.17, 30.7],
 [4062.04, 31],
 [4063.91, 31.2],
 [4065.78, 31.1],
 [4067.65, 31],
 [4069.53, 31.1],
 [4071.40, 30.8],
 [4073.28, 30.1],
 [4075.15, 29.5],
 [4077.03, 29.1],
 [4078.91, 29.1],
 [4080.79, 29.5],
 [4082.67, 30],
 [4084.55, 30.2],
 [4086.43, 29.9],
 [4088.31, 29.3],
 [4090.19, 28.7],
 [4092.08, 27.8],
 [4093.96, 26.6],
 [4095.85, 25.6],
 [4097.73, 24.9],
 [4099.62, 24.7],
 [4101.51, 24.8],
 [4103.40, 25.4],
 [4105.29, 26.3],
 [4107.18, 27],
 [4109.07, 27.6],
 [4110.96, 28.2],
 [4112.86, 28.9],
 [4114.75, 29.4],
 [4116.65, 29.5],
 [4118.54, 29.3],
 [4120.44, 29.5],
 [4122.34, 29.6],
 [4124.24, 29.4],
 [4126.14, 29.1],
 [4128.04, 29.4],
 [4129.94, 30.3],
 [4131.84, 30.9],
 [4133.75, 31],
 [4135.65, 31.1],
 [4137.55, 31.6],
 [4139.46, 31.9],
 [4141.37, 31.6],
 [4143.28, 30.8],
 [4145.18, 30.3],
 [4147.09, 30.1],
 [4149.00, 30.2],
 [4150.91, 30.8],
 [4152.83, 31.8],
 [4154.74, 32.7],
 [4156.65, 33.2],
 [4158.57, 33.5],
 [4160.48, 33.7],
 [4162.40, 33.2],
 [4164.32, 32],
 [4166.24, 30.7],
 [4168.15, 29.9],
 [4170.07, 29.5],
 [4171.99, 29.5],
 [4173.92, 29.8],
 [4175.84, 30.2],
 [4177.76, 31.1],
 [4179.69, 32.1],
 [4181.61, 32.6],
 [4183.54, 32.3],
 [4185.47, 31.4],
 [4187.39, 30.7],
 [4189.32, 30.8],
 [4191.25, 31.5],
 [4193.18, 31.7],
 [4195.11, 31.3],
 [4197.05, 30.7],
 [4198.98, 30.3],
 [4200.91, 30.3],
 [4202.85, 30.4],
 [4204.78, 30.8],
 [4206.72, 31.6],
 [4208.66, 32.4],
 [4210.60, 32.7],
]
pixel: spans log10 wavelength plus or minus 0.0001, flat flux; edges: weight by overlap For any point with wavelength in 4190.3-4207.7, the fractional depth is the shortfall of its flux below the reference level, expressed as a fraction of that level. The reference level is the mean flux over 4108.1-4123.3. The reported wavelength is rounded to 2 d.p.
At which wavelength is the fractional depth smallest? 4193.18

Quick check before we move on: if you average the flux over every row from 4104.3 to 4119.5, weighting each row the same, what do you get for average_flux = 28.3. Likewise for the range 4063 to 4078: 30.5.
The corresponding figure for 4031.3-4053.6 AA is 33.1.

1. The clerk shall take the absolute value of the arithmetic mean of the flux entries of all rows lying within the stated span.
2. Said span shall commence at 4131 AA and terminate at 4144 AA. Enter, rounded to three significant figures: 31.3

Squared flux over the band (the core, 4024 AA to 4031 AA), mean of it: 1032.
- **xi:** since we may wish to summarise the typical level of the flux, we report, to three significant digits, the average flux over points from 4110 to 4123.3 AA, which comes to 29.2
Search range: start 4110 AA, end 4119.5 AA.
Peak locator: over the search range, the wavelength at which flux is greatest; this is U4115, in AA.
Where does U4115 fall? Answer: 4116.65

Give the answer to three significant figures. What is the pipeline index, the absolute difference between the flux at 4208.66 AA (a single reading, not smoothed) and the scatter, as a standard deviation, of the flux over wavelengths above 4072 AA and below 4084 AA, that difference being 32.0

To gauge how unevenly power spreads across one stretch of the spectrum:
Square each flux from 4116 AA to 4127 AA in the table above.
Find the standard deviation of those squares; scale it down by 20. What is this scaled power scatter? 0.5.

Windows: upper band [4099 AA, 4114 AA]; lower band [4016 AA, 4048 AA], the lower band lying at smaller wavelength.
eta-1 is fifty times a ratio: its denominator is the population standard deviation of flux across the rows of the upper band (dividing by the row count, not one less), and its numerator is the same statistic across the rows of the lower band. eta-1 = 23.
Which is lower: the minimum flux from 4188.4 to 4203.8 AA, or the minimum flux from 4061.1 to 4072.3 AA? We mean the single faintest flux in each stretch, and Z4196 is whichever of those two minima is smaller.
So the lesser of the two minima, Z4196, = 30.3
